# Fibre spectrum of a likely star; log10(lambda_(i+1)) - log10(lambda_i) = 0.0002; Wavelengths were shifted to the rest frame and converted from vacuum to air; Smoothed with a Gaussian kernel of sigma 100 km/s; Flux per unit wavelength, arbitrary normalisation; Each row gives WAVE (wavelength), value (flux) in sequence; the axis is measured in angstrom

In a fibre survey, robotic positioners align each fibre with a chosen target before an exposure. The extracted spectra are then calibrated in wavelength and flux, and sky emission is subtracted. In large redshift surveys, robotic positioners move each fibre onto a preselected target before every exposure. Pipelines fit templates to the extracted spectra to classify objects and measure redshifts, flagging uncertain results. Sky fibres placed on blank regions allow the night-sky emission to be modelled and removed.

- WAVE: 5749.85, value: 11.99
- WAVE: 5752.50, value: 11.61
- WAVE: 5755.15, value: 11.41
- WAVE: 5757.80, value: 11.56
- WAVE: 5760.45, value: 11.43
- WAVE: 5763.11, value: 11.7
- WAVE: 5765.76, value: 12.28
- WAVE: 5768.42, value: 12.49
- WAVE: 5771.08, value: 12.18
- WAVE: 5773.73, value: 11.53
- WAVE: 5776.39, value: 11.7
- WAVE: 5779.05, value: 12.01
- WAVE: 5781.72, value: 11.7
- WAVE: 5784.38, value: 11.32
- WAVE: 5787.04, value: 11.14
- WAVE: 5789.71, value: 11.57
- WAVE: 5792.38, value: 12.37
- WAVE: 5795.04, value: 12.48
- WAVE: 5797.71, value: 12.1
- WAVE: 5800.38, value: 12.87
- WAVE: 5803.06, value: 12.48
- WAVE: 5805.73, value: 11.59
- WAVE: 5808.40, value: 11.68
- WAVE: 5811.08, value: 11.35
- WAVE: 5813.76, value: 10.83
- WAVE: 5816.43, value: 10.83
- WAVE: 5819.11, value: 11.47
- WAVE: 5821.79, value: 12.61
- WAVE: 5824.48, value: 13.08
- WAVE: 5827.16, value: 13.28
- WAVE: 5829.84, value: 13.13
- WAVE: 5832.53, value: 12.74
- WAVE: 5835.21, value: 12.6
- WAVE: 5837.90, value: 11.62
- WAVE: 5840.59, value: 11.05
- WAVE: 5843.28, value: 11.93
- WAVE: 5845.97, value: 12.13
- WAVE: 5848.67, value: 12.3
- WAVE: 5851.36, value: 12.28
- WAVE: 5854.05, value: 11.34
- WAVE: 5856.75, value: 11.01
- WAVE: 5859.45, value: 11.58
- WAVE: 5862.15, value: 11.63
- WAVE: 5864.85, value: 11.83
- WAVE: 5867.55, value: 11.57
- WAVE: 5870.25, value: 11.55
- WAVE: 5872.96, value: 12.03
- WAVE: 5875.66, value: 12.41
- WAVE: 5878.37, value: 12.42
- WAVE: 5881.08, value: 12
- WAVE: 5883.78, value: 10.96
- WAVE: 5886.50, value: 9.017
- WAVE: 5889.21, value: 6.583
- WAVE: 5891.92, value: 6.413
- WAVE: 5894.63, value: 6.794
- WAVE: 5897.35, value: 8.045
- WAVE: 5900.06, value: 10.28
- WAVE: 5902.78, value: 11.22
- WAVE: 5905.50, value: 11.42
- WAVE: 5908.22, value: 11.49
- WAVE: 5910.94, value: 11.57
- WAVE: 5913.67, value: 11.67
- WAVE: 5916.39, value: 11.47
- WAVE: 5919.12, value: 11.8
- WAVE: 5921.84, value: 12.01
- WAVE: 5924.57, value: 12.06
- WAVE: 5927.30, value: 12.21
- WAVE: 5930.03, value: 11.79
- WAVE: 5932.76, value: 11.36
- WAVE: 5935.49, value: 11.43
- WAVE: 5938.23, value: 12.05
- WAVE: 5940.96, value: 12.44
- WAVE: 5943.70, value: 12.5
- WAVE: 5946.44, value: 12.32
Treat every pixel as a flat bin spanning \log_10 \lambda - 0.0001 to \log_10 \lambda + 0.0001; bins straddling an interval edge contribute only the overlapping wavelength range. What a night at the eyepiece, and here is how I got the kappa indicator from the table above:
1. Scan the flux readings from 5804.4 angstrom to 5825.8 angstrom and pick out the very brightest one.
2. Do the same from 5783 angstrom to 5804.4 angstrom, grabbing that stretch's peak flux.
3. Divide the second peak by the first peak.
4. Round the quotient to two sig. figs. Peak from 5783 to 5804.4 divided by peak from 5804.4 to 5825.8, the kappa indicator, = 0.98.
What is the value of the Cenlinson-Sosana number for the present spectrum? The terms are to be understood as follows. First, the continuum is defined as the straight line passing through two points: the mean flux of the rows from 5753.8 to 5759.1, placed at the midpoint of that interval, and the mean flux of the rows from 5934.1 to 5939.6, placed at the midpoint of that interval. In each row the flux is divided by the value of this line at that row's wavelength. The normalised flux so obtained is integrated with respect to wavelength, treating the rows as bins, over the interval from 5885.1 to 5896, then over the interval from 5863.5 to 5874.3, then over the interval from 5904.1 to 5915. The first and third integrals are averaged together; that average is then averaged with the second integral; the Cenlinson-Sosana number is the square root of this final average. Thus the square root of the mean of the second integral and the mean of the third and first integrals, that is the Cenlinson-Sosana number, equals 3.13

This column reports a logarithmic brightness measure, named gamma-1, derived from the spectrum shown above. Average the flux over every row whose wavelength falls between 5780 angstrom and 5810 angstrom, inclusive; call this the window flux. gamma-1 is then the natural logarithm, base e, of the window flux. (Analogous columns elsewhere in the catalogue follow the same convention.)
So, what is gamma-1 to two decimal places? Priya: 2.48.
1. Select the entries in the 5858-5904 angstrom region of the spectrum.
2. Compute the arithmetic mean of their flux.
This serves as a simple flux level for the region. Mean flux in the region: 10.4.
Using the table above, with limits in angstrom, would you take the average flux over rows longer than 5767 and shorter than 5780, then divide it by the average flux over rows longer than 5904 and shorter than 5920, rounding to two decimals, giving 1.04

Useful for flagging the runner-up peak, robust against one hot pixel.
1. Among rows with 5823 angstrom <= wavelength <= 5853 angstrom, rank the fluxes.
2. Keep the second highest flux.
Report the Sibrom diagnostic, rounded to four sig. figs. 13.13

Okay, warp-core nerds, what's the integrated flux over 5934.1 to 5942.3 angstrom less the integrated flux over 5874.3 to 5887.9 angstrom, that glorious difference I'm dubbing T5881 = -56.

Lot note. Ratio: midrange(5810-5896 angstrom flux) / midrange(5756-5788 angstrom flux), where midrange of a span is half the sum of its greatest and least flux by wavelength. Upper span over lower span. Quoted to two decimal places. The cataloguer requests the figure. 0.83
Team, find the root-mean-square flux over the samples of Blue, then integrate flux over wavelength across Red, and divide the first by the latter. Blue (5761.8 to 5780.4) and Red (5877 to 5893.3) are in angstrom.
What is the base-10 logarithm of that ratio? -1.11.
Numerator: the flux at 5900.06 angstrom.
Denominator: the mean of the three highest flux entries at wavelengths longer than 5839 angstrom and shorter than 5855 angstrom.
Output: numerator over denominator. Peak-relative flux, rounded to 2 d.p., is 0.84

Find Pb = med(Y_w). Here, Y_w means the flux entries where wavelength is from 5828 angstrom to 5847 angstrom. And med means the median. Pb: 12.1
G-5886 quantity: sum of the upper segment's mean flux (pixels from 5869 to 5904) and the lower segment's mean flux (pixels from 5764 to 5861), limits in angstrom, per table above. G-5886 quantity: 21.9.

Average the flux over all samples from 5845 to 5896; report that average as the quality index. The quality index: 10.8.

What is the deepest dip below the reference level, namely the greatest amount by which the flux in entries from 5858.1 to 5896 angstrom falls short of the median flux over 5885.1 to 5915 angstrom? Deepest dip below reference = 3.9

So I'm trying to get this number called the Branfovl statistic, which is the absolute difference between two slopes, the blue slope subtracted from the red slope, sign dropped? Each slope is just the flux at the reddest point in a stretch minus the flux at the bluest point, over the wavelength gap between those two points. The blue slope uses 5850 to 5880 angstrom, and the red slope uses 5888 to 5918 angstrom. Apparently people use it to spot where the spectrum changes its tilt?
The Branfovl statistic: 0.175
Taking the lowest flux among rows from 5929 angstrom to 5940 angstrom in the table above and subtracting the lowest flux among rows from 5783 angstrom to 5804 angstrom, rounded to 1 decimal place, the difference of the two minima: 0.2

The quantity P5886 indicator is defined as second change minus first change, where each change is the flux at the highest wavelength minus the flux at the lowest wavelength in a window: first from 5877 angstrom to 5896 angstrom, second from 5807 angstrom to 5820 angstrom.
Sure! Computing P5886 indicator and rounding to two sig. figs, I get 5.4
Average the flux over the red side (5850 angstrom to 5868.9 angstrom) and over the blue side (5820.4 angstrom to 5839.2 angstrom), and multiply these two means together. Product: 148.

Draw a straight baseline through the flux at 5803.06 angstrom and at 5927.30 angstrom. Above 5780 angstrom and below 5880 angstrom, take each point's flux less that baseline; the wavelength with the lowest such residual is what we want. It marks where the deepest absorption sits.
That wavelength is 5813.76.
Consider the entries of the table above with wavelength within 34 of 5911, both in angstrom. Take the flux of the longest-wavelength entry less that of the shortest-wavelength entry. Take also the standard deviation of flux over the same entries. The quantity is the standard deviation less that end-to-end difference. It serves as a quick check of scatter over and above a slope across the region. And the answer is 1.8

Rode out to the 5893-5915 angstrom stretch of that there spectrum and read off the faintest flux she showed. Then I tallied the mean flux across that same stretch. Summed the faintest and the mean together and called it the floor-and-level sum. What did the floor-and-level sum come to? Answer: 17.1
